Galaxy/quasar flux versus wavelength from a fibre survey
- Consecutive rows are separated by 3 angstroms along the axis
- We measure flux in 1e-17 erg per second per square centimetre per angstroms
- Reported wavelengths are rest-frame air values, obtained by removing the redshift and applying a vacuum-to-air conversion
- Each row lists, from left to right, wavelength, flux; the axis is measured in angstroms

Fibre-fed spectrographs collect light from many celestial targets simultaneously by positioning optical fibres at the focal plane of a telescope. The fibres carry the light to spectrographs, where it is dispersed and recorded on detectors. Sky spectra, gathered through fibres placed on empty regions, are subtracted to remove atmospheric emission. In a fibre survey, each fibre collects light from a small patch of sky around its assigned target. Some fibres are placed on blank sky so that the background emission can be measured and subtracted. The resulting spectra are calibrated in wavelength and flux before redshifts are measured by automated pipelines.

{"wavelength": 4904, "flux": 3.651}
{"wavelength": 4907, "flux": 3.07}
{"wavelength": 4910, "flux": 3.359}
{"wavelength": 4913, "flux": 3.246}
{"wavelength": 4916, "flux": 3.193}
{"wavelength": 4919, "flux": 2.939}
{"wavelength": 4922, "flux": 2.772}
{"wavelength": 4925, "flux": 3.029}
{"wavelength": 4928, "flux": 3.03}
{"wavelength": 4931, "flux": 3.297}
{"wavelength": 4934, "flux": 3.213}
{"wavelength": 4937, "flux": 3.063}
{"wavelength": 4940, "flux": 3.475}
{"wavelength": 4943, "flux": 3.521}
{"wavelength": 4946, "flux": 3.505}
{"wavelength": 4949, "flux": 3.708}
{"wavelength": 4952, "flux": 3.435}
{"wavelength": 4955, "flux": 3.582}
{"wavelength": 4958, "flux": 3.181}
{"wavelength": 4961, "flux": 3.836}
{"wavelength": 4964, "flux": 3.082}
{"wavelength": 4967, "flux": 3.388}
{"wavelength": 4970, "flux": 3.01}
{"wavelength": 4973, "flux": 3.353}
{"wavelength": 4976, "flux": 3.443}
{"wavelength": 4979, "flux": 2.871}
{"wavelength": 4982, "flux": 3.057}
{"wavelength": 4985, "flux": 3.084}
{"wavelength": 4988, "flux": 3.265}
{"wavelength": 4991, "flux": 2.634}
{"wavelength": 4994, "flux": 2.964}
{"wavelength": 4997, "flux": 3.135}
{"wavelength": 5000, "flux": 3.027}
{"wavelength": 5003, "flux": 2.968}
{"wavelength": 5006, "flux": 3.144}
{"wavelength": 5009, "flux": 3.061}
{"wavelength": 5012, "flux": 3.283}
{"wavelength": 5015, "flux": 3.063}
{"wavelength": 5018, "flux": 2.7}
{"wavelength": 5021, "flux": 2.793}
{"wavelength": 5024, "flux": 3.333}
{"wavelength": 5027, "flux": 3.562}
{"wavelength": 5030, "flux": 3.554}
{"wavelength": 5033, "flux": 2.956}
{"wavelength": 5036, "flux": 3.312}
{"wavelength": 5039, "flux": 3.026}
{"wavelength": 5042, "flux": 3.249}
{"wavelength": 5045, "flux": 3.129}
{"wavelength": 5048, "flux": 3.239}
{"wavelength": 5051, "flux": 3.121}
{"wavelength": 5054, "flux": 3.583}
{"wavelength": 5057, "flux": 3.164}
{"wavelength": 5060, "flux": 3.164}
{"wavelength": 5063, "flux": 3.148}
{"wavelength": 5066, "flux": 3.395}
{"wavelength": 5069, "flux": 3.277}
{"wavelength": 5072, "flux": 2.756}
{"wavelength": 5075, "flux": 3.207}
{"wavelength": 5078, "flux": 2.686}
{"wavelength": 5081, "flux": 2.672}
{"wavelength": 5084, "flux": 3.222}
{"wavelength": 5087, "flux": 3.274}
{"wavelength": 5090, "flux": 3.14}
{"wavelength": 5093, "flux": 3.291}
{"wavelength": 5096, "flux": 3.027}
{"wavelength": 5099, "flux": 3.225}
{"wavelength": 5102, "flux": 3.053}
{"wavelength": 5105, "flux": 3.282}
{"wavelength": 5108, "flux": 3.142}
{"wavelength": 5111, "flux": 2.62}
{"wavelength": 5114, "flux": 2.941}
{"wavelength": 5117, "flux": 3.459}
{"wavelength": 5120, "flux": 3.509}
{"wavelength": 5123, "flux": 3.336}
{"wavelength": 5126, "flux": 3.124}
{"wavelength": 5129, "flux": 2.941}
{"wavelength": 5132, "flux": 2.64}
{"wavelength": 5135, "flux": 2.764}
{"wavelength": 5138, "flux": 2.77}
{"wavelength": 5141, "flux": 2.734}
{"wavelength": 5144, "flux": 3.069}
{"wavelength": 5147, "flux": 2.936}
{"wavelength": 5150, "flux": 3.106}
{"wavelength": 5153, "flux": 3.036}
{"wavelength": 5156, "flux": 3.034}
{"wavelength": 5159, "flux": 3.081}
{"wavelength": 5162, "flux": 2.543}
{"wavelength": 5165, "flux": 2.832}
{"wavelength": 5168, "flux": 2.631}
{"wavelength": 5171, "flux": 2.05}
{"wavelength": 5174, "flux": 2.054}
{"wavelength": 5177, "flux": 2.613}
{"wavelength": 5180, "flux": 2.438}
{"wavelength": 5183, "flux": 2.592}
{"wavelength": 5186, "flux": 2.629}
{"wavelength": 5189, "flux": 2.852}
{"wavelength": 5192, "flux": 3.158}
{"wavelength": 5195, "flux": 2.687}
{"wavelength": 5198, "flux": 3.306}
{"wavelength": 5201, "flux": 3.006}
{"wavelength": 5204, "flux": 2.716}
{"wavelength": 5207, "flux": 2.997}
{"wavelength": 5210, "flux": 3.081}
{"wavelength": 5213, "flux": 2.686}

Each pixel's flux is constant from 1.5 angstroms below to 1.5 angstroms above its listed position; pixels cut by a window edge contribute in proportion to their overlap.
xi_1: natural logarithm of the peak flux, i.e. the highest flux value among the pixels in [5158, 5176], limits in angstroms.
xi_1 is 1.13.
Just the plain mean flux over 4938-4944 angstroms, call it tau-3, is 3.5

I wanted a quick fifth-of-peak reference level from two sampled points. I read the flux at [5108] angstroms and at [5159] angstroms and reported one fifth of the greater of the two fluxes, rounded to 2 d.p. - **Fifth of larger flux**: 0.63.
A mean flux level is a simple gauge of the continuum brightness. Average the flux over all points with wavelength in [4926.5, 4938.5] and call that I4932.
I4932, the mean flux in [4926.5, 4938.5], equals 3.15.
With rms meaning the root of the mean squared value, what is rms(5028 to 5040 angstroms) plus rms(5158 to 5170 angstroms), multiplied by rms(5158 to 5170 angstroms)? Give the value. 17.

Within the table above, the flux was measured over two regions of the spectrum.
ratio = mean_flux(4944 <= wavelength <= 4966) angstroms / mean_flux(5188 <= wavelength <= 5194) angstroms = 1.16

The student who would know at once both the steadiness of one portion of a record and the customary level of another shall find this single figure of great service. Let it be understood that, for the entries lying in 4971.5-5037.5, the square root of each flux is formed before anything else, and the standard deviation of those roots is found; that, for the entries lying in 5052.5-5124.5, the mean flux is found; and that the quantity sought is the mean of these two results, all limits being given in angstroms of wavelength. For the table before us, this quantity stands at 1.61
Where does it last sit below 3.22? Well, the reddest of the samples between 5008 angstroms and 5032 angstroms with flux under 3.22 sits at 5021 angstroms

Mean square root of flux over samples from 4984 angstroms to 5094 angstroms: 1.77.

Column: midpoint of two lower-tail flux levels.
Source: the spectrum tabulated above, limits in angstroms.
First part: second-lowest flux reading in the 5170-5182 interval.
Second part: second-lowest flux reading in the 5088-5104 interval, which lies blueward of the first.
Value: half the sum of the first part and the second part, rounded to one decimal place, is 2.6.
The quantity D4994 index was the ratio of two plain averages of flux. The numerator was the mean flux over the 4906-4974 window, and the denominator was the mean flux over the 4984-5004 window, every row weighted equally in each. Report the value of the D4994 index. 1.09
